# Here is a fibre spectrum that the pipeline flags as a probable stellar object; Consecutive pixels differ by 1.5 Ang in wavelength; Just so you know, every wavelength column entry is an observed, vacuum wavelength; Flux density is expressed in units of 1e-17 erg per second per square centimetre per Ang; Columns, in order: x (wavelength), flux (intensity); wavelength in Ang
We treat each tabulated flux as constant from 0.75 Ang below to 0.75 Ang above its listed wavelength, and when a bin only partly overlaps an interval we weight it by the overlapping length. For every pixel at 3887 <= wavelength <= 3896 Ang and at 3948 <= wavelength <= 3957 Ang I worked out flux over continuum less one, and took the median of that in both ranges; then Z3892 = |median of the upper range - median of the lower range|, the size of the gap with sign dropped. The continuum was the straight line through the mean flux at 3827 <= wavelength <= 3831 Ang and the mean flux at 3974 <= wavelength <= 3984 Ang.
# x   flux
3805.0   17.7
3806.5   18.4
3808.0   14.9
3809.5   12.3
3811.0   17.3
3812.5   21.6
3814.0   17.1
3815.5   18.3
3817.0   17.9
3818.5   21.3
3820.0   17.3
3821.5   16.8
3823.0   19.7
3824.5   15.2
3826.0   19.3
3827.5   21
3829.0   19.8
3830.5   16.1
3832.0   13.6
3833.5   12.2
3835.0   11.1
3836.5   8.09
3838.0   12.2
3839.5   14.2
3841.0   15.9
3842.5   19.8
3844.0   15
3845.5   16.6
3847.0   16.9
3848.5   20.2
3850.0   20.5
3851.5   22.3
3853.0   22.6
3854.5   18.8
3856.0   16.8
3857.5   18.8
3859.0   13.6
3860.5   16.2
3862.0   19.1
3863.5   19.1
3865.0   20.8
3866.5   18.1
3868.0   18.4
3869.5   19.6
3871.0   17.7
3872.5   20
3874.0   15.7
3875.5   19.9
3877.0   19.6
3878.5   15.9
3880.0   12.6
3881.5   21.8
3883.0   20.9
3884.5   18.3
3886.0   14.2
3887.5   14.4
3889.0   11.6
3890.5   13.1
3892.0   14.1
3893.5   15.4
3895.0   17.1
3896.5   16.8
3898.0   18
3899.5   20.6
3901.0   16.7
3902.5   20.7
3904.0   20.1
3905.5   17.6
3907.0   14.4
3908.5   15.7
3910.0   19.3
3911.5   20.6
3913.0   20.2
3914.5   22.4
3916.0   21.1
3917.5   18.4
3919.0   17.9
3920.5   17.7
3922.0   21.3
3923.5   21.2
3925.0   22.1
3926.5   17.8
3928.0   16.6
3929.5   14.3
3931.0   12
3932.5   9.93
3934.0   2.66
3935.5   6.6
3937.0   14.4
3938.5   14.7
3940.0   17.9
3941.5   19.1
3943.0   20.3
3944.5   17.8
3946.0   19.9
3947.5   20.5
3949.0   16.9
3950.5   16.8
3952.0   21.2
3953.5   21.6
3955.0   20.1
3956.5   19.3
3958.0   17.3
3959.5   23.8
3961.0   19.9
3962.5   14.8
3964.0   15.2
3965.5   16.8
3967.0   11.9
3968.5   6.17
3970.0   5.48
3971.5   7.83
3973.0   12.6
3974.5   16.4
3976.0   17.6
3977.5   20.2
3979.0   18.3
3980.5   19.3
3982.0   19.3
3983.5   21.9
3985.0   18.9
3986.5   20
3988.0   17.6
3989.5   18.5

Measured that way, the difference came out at 0.29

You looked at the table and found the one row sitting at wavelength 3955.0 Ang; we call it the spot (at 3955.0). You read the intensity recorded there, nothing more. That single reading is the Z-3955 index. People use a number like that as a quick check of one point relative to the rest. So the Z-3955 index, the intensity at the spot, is 20.1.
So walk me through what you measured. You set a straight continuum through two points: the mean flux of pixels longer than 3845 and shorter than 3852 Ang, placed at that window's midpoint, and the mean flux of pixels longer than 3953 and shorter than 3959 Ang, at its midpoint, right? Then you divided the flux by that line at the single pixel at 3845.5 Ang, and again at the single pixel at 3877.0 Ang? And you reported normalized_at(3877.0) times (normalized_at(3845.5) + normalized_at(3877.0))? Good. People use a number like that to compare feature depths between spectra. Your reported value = 1.89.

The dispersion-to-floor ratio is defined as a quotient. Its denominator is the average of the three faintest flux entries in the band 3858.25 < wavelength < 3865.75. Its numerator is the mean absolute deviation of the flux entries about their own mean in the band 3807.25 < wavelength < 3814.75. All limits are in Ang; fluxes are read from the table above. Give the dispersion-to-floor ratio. 0.15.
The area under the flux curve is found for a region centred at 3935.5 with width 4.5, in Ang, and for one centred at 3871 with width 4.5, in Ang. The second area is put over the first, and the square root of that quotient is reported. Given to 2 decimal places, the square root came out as 1.56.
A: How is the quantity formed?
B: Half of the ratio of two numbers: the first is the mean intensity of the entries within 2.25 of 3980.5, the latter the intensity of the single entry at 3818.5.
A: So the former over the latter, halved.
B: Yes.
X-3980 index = 0.45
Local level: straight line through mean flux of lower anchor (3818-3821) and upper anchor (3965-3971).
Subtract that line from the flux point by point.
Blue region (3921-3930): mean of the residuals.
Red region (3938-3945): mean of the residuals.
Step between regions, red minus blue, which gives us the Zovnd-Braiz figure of 0.1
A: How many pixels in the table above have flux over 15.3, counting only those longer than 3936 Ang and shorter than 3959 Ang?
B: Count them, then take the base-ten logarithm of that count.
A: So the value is 1.11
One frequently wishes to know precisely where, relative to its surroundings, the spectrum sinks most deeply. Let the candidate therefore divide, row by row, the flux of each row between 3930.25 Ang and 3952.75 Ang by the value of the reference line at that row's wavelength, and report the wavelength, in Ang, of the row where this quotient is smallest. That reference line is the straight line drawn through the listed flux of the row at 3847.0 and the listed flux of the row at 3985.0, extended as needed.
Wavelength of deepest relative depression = 3934.0 Ang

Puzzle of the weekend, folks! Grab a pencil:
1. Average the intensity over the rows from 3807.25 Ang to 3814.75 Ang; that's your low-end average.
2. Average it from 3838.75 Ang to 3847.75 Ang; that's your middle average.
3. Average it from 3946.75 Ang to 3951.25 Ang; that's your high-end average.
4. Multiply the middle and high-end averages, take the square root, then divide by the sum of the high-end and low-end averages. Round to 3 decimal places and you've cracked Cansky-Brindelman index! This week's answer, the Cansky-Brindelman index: 0.496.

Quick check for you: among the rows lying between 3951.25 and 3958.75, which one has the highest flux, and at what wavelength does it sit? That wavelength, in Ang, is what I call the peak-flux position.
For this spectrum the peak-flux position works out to 3953.5 Ang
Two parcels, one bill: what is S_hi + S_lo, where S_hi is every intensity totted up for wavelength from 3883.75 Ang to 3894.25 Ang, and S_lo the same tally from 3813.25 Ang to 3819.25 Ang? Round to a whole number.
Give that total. 176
